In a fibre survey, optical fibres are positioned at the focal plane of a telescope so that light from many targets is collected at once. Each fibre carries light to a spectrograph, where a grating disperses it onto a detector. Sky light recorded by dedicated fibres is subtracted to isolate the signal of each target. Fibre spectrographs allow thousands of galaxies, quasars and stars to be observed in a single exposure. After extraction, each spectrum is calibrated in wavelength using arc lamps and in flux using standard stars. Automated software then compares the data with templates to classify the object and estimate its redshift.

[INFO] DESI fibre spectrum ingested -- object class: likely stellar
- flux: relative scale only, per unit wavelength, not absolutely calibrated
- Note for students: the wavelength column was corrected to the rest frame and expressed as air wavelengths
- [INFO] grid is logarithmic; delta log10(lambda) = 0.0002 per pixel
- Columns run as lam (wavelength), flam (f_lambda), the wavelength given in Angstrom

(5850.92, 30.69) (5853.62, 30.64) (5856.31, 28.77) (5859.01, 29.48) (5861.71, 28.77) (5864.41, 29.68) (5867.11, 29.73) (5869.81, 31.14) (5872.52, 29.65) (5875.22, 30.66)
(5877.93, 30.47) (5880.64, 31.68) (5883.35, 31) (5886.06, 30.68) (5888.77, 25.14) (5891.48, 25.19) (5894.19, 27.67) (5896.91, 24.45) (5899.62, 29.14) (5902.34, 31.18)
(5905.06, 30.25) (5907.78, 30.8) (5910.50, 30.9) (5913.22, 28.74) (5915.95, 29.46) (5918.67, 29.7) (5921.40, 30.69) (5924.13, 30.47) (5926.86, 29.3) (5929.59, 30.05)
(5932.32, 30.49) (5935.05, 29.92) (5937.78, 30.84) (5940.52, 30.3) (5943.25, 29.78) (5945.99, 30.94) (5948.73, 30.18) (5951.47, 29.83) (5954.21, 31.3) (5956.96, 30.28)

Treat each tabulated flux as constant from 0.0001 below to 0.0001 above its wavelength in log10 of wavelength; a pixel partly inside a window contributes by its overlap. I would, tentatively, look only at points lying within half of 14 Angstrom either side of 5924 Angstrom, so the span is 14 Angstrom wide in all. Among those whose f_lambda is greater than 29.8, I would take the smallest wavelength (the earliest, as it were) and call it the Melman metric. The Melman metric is 5921.40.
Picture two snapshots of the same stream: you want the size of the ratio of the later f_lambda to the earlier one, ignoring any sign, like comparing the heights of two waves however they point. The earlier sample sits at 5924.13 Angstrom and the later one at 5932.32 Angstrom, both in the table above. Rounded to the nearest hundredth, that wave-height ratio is 1.00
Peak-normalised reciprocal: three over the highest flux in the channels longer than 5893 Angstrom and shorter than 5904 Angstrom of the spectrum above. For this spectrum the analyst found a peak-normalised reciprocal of 0.0962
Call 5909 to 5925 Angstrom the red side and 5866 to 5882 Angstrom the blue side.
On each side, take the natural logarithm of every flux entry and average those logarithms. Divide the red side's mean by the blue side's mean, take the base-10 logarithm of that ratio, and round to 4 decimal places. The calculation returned -0.0024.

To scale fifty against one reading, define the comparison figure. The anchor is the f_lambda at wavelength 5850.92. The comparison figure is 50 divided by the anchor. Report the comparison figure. 1.63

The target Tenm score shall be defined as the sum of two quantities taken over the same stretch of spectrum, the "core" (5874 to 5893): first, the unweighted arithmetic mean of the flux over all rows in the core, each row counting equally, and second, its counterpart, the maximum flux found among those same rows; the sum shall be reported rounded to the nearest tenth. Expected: 60.9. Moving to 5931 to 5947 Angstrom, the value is 61.3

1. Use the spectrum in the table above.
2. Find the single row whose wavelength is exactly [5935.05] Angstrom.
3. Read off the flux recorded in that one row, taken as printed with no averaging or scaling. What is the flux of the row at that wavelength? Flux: 29.92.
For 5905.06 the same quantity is 30.25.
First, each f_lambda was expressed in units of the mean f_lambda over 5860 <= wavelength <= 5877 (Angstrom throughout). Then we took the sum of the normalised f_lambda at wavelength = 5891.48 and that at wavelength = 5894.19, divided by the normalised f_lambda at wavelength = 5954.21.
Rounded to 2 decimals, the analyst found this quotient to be 1.69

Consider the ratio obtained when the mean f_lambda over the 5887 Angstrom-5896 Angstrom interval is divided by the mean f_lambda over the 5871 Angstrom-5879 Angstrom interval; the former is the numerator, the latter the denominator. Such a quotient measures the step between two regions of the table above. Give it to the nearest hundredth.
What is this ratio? 0.86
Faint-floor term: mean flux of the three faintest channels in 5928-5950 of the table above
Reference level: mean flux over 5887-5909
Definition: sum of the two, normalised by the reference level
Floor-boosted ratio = 2.07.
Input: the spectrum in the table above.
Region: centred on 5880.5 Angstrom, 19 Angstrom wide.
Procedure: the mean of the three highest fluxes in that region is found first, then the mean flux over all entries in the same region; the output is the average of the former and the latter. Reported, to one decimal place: 30.5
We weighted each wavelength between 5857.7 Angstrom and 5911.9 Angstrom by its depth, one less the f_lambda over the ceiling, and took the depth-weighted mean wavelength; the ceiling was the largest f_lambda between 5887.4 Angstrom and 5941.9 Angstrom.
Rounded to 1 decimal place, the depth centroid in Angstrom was 5886.5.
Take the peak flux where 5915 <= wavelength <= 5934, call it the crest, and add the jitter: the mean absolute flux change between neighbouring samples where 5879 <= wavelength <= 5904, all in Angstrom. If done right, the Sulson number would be 33.07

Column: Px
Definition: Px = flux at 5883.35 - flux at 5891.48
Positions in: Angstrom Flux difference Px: 5.8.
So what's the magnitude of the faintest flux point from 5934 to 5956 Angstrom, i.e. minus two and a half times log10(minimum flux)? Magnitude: -3.68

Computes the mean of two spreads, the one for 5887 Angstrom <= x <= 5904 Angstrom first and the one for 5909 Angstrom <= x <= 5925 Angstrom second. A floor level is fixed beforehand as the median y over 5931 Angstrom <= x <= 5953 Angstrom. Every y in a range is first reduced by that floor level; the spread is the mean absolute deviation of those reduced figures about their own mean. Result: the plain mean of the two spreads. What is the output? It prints 1.4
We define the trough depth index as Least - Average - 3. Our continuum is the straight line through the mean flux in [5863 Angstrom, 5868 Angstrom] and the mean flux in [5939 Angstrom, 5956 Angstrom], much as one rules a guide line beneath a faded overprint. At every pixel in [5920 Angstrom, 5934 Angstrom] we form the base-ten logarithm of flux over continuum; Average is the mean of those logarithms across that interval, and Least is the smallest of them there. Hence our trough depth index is -3.01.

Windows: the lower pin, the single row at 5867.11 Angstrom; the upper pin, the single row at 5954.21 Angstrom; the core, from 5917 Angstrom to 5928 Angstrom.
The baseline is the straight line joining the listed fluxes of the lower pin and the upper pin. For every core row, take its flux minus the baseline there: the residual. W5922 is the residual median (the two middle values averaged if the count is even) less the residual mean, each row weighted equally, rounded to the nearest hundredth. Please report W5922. 0.07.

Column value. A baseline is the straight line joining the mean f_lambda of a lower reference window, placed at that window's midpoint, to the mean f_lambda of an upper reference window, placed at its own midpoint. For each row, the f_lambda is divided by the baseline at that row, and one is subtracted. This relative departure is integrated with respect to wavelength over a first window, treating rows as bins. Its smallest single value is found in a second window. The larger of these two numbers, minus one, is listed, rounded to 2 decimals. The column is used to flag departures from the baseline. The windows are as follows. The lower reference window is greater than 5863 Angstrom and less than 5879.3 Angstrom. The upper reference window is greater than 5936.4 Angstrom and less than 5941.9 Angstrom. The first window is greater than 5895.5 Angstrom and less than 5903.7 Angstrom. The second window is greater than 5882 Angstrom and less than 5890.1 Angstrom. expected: -1.17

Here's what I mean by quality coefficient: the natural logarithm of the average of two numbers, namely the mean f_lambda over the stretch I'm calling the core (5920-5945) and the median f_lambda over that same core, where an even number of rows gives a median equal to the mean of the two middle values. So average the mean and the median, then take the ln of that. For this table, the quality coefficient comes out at 3.410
